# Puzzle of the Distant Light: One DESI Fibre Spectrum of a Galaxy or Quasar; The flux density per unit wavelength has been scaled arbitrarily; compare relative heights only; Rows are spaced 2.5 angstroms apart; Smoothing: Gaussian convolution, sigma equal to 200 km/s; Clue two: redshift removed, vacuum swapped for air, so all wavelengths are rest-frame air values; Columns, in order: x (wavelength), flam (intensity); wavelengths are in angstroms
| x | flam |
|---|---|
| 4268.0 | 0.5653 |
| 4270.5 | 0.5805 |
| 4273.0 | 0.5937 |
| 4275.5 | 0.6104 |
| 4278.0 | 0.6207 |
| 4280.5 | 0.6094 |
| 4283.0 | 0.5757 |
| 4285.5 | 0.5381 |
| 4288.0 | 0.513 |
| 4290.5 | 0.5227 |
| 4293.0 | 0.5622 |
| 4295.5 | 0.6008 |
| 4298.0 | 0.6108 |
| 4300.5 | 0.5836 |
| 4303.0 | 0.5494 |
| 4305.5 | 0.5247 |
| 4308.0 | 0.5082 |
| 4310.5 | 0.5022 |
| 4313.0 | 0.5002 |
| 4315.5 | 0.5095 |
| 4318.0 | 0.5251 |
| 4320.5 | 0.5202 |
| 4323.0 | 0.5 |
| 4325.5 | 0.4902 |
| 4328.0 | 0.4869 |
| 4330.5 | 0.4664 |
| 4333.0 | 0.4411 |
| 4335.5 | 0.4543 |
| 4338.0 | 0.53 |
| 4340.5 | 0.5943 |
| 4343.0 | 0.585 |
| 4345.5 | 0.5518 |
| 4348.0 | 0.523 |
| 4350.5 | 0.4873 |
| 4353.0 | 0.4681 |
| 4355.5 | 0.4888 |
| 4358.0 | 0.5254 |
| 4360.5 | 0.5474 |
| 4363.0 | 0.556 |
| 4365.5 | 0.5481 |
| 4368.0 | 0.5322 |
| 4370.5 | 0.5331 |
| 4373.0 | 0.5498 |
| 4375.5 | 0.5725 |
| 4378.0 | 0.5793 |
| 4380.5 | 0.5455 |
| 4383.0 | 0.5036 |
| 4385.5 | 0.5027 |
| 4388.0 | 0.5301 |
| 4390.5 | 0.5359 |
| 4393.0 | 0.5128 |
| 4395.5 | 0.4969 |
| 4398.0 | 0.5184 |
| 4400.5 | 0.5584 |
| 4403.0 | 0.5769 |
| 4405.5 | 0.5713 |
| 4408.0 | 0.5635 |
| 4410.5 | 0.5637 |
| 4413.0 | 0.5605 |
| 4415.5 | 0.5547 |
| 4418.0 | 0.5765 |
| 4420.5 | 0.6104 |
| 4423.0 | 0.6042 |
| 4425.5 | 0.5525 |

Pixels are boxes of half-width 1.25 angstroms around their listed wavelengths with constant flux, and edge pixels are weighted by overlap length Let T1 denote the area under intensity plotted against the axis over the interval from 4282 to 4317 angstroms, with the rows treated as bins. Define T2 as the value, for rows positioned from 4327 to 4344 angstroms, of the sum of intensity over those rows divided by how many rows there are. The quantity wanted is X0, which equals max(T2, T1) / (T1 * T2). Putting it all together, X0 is 1.97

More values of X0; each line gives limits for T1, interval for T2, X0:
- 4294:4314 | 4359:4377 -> 1.82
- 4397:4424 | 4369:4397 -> 1.88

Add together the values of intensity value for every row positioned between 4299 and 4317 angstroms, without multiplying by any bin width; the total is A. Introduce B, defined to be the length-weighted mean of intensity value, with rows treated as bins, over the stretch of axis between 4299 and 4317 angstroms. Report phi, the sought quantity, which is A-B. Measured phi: 3.15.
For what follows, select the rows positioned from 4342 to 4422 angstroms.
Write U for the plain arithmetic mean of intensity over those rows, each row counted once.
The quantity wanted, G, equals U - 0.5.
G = 0.042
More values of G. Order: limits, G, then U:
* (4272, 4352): 0.037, 0.54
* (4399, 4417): 0.064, 0.56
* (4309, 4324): 0.010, 0.51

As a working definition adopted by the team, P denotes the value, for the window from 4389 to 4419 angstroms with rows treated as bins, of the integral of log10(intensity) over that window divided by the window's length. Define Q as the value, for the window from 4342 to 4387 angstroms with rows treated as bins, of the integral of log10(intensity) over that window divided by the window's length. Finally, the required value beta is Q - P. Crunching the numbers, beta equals -0.013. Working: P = -0.261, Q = -0.274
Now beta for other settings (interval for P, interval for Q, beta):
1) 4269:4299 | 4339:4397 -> -0.035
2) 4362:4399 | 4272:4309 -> 0.026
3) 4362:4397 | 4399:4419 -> 0.024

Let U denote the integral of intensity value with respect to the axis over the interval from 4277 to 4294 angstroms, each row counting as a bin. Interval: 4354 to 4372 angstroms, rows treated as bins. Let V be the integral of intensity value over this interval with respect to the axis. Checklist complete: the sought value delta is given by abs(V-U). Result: 0.0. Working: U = 9.6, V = 9.6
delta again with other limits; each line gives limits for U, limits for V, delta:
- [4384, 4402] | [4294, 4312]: 0.6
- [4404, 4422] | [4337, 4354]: 1.2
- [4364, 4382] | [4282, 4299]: 0.4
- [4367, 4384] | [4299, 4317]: 0.2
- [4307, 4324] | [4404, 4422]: 1.6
